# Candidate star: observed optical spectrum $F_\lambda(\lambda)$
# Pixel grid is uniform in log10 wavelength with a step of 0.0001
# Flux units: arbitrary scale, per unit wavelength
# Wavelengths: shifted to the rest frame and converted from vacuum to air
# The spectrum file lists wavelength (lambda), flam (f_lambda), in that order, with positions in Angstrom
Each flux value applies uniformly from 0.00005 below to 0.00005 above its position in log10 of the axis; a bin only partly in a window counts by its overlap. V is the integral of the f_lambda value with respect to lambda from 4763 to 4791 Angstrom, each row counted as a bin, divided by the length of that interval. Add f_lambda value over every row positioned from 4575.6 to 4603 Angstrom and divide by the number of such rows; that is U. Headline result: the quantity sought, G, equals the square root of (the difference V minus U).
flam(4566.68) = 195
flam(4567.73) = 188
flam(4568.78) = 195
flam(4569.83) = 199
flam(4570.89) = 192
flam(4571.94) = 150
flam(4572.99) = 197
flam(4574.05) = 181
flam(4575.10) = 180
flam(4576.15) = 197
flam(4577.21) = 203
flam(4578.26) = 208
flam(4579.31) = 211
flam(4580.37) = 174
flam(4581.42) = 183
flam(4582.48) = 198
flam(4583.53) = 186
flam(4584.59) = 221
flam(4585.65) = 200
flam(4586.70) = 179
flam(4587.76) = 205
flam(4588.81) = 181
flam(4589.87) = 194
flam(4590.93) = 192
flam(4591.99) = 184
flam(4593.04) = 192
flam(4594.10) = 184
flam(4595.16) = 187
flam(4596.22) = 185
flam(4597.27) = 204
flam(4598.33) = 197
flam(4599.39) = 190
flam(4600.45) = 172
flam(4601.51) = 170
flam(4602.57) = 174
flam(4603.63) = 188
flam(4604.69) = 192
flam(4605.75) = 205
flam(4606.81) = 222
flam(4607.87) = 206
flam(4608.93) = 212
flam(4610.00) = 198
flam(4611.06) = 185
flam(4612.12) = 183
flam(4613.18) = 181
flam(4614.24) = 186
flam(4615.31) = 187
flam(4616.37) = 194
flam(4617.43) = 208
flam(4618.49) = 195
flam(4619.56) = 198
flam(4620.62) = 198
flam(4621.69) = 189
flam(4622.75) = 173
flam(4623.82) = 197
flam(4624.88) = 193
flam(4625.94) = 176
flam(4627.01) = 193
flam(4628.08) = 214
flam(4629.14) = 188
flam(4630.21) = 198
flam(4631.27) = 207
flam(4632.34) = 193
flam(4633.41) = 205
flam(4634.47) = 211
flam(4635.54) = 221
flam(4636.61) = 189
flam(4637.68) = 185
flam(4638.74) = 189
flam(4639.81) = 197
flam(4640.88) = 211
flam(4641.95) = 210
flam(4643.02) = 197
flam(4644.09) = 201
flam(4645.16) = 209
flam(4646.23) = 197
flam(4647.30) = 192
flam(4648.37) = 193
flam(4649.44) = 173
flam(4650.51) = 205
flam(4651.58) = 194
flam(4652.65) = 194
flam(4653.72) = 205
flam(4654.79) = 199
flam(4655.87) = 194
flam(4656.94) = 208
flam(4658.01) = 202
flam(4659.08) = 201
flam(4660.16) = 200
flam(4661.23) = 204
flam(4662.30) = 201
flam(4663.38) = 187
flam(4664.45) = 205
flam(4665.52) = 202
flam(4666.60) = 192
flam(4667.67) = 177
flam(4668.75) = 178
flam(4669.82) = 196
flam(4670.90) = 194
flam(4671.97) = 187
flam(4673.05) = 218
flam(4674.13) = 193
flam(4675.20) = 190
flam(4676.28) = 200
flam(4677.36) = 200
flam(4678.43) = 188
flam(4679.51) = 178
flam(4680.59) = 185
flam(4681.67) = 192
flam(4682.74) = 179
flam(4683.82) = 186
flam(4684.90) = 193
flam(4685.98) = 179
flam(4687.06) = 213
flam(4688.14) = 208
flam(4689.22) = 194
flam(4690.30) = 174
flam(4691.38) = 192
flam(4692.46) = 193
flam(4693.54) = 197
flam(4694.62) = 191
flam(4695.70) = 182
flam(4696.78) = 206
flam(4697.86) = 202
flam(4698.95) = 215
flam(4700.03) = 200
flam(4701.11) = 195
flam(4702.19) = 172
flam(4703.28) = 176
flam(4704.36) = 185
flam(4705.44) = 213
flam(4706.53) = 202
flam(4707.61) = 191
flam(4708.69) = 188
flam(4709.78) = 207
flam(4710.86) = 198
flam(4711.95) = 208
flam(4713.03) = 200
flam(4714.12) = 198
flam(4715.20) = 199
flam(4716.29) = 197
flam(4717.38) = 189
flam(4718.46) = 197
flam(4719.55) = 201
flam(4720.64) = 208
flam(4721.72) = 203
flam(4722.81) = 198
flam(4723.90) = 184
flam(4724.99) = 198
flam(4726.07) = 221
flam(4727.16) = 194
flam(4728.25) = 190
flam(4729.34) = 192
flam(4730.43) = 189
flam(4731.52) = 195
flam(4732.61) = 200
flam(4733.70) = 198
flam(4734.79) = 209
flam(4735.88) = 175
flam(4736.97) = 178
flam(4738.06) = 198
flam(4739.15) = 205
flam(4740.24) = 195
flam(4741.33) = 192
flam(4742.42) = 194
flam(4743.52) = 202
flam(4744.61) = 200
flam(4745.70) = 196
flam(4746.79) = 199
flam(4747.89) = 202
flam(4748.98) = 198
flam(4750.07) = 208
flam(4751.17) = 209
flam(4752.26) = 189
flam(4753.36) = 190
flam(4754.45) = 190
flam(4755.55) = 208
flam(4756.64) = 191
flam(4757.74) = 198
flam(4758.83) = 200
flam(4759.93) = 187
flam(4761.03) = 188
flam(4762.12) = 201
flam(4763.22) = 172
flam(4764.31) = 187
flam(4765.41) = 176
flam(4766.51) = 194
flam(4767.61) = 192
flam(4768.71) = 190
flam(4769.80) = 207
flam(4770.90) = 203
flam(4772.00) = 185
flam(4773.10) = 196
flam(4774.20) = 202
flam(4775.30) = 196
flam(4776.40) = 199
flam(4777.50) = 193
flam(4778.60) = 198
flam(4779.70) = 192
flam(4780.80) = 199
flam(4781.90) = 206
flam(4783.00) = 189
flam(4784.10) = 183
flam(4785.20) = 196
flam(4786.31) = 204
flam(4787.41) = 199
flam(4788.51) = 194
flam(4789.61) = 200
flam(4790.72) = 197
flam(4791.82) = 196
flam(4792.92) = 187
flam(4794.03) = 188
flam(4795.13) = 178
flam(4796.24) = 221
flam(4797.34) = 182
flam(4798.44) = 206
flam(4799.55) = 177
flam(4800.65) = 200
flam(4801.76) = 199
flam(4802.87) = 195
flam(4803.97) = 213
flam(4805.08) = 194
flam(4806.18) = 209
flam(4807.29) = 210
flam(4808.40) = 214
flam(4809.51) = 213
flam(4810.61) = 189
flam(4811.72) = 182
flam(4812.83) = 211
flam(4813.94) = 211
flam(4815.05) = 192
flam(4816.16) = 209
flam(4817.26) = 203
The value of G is 1.80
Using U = 191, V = 194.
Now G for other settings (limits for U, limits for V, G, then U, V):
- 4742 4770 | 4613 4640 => 0.24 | 195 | 195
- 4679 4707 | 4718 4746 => 2.06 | 192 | 197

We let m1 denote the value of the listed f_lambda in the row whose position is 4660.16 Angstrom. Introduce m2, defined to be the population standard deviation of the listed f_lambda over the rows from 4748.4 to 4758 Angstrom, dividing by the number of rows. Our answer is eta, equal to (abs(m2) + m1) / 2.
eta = 104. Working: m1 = 200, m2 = 8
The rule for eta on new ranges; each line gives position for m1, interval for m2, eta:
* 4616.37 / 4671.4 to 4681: 102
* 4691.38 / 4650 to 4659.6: 99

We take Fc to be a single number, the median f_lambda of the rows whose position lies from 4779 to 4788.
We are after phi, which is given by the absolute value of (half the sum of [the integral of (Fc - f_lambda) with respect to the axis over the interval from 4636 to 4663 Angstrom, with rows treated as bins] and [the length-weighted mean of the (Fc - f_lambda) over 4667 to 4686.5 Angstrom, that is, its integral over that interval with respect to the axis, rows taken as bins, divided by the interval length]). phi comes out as 3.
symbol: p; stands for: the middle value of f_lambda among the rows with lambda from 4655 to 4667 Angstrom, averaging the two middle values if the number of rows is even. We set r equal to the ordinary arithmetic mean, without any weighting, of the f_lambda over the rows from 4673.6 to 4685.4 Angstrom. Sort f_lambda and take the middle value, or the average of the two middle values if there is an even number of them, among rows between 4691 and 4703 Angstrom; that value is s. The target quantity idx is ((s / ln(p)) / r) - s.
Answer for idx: -195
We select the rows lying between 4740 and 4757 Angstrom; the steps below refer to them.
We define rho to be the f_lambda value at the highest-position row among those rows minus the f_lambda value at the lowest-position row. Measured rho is -4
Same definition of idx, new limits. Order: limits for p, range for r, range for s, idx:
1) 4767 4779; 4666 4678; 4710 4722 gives -199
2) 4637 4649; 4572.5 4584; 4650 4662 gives -201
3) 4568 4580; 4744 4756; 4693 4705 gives -195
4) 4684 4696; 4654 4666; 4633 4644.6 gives -201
